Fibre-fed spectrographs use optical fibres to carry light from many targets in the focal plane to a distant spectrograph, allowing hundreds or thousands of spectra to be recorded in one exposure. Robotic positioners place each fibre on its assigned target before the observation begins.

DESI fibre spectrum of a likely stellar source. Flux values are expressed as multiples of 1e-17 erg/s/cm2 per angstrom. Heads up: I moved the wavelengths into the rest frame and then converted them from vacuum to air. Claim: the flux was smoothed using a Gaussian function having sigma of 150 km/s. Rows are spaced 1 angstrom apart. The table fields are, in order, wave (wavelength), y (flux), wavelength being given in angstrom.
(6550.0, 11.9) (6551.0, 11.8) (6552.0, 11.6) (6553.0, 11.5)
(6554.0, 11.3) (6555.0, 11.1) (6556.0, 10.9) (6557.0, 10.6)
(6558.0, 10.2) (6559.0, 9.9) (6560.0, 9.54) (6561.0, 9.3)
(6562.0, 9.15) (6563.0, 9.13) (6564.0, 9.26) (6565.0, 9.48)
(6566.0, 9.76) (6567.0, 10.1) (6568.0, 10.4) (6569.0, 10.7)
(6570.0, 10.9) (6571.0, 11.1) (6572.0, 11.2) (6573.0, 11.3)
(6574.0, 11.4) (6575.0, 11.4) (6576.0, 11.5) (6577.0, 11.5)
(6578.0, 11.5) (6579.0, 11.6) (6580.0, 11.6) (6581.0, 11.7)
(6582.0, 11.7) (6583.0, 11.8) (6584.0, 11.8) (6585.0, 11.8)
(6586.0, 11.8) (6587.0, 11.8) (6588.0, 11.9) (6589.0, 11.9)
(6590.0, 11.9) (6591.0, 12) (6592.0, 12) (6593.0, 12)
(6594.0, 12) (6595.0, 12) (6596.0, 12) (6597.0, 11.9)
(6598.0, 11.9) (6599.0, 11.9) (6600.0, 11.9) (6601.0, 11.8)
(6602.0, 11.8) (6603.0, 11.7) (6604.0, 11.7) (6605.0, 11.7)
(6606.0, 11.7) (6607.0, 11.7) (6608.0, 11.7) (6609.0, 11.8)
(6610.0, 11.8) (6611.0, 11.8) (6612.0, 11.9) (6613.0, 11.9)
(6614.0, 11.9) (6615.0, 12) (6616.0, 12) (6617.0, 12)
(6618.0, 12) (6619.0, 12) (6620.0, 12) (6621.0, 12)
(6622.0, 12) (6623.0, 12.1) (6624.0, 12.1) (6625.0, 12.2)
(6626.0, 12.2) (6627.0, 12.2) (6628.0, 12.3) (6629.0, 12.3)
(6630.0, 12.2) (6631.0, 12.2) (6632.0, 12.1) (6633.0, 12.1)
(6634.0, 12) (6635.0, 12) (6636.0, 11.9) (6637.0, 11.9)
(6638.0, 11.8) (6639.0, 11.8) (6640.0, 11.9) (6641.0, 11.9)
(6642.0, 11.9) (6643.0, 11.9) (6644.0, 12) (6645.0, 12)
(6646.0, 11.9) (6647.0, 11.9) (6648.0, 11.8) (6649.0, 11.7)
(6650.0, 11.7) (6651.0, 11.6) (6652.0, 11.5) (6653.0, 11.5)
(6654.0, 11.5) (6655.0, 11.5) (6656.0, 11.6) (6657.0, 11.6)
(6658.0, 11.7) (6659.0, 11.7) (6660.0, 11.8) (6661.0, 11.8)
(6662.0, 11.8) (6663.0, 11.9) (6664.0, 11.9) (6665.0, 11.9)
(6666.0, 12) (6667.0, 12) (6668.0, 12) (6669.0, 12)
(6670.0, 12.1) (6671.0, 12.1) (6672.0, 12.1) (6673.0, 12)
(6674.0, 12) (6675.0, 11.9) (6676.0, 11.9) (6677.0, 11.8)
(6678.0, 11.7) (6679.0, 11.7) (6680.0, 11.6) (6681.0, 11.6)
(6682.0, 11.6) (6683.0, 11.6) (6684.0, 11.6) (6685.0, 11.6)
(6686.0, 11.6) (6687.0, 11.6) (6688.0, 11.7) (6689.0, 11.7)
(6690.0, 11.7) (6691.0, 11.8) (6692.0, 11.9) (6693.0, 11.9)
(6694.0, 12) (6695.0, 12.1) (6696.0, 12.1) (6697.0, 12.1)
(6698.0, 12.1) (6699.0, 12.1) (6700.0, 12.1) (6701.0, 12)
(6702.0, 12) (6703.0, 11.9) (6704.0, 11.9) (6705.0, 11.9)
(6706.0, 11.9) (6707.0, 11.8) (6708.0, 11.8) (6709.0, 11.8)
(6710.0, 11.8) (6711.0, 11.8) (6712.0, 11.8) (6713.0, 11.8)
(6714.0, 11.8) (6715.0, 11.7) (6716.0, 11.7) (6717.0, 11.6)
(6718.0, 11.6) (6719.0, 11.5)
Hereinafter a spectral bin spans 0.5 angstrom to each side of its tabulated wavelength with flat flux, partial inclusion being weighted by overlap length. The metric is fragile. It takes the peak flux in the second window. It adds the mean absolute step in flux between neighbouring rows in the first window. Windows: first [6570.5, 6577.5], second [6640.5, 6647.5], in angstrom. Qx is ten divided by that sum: 0.829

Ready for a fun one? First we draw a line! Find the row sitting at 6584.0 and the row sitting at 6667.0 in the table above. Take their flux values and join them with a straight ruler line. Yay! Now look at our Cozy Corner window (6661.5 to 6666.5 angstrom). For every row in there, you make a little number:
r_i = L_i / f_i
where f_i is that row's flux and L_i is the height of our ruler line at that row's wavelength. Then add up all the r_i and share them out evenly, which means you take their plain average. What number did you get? 1.008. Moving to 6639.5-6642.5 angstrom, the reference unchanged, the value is 1.003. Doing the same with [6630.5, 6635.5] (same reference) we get 0.987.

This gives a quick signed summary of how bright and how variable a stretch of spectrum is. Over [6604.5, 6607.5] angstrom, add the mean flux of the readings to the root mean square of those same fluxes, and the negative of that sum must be -23.4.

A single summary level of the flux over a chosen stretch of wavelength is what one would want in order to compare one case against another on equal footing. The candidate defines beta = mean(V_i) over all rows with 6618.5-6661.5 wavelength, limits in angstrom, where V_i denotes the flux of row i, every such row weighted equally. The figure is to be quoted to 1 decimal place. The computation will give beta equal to 11.9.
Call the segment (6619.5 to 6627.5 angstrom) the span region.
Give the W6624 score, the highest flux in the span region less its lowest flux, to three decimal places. 0.200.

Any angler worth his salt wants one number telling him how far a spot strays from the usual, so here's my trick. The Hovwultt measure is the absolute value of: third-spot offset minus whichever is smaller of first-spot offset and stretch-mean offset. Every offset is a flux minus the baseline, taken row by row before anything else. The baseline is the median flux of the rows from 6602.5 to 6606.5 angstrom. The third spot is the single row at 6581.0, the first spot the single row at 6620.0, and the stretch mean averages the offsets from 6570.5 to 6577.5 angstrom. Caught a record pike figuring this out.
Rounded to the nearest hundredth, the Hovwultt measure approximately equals 0.36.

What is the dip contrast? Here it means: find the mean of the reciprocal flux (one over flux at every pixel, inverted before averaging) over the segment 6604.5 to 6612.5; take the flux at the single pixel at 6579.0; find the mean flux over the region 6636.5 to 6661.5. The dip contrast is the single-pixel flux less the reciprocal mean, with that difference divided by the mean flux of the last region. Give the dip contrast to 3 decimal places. 0.979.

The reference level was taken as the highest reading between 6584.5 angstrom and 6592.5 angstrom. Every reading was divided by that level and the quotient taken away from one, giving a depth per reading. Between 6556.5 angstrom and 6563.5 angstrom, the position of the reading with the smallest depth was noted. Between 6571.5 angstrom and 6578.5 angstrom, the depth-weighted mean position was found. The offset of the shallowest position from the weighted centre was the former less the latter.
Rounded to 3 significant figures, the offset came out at -17.7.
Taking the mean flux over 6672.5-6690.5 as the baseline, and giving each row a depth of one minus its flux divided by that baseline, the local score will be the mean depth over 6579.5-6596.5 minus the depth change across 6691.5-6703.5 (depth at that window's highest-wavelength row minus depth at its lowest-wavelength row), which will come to -0.013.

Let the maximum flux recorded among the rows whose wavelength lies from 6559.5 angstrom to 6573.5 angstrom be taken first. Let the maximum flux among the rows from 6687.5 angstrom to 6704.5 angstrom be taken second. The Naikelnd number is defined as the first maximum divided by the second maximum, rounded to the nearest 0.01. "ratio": 0.93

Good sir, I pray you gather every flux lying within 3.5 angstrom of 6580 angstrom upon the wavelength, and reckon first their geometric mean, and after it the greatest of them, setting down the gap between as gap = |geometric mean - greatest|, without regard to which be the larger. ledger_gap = 0.17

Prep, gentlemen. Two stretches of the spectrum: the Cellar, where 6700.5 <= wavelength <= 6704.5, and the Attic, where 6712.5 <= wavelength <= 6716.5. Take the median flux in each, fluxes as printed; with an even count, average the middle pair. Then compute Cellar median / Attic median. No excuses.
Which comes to 1.02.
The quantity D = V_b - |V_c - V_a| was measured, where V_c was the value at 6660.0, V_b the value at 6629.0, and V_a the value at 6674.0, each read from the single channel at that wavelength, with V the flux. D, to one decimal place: 12.1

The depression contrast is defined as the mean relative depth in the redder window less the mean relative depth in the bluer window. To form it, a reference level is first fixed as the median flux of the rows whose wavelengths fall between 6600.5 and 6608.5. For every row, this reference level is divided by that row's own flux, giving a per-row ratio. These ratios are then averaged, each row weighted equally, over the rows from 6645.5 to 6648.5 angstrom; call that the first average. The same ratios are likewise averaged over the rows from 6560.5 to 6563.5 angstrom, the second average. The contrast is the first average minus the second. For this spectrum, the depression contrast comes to -0.287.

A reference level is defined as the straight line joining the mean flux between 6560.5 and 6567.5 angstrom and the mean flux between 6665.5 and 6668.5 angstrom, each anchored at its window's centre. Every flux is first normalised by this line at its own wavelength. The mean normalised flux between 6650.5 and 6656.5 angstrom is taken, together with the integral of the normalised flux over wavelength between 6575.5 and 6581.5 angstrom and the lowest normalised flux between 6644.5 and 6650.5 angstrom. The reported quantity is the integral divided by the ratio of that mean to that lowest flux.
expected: 7.2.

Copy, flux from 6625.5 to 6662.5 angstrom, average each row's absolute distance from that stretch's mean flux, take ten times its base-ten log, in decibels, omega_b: -7.4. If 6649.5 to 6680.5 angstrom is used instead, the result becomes -7.8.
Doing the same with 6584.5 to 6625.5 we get -10.0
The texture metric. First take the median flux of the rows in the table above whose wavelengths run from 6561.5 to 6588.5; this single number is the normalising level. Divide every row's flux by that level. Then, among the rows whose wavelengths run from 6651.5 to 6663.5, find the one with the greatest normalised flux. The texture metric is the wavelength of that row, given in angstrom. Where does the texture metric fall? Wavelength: 6663.0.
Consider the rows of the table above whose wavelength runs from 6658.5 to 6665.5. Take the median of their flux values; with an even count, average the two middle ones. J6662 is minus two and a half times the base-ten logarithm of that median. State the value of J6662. -2.68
